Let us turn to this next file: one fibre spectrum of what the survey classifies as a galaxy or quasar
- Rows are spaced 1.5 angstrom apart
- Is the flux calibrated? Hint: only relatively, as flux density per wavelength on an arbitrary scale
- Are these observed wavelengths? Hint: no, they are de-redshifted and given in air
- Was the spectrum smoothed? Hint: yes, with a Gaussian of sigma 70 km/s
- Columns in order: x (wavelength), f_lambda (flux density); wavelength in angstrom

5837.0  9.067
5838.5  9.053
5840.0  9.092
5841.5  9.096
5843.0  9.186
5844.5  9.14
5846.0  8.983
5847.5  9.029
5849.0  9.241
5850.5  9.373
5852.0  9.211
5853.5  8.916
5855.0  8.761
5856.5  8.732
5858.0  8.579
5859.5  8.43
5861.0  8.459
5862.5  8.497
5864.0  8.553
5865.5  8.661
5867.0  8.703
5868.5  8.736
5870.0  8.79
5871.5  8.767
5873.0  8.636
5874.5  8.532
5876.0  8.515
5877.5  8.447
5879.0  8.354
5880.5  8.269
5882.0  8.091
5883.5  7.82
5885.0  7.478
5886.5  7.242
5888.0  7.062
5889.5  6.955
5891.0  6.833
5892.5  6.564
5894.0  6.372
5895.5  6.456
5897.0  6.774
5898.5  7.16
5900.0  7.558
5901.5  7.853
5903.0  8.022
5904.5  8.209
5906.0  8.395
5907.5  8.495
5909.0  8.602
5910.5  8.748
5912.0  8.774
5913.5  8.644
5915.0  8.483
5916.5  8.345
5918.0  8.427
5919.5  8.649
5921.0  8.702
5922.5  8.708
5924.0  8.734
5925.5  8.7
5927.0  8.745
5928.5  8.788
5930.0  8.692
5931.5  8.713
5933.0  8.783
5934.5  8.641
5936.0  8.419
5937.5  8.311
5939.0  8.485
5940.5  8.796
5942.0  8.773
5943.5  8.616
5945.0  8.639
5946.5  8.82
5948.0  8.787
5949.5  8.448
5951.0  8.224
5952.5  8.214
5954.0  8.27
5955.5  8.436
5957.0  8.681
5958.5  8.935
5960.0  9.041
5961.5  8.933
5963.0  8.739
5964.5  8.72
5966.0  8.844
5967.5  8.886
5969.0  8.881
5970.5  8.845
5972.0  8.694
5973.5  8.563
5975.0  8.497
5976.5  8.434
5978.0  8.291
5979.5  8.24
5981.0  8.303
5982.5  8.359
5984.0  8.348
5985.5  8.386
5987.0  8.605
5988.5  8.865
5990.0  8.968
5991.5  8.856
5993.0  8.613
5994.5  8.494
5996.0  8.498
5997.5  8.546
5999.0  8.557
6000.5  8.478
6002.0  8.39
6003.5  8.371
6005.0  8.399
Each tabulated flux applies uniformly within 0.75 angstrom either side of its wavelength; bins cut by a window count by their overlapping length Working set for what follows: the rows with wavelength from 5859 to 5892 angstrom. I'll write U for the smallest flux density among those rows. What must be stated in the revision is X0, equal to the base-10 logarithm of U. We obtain 0.835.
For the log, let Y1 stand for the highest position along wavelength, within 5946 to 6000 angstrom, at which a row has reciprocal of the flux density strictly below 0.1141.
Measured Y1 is 5991.5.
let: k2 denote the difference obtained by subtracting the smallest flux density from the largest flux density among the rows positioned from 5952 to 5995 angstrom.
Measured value 0.8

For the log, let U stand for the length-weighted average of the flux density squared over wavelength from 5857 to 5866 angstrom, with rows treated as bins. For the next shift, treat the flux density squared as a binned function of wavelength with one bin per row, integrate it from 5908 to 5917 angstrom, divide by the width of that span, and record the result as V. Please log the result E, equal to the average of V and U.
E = 73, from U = 72.8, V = 74.0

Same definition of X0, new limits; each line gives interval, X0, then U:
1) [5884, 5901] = 0.804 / 6.372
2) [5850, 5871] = 0.926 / 8.43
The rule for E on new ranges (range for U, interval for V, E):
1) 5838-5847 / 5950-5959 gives 77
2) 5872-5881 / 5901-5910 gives 70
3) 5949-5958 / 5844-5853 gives 77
